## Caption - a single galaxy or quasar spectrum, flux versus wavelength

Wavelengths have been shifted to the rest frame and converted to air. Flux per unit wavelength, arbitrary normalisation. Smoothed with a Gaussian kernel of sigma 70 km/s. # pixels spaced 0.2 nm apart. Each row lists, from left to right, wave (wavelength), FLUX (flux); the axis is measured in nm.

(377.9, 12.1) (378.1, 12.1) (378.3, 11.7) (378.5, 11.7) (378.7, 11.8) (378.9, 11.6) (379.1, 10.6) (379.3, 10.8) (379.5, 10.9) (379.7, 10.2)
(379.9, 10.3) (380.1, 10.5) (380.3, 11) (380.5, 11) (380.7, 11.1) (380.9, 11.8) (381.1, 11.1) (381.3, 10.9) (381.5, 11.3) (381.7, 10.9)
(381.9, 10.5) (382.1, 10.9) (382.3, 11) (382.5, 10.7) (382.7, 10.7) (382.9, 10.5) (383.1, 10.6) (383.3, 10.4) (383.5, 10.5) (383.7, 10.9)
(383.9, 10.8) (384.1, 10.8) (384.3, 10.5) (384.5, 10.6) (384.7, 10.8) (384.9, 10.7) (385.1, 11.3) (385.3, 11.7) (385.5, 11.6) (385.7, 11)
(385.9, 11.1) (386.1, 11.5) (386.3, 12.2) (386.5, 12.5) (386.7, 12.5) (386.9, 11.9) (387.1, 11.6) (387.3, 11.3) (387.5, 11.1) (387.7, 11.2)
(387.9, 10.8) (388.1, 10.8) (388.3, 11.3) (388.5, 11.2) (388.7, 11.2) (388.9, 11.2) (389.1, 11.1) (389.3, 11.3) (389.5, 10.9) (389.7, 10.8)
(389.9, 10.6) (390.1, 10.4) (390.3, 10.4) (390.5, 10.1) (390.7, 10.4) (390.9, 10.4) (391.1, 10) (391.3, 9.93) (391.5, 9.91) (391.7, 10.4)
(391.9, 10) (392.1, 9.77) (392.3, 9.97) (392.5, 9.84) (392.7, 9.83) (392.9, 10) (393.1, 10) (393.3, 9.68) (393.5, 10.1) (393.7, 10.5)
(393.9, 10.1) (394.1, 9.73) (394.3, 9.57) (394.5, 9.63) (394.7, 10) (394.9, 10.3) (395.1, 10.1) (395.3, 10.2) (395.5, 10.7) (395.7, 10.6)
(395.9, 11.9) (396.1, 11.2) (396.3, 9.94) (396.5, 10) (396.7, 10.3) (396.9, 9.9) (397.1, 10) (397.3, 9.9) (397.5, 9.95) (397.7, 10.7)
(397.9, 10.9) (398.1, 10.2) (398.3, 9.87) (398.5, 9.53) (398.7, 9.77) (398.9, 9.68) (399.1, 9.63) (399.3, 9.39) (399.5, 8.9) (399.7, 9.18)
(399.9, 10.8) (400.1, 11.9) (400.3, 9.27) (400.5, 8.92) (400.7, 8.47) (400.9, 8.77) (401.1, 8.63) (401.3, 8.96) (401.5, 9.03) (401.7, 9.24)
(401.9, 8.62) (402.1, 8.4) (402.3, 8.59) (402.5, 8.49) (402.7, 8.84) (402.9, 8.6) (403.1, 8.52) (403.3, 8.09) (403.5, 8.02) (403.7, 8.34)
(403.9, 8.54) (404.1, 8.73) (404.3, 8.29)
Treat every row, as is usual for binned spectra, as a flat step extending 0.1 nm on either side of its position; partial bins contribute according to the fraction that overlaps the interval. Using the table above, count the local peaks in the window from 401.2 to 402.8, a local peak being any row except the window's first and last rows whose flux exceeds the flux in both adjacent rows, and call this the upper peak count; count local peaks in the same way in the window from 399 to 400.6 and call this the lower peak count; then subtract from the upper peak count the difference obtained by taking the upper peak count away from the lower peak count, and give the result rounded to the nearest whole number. 3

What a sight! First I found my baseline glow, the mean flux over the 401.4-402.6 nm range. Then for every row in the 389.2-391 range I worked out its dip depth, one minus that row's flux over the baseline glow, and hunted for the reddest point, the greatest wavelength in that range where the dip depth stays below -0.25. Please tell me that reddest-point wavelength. 389.3 nm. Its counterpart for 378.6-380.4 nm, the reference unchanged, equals 380.3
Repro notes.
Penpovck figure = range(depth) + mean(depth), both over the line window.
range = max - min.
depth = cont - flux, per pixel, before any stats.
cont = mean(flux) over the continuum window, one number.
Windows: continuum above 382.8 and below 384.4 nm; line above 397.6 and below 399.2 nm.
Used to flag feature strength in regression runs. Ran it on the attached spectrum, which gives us 2.0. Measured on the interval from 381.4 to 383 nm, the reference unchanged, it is 0.6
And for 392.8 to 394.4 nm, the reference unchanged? 1.6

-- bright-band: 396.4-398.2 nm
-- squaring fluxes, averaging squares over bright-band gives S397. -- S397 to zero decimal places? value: 104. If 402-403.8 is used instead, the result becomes 71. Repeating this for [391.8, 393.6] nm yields 98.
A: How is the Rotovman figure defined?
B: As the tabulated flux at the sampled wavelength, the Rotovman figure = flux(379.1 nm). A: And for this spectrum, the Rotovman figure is 10.6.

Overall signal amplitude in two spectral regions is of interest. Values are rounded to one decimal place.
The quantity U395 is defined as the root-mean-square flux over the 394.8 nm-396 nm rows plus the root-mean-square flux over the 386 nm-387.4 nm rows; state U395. 22.6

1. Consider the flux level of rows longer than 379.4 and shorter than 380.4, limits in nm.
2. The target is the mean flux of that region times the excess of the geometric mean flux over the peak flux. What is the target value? -4.5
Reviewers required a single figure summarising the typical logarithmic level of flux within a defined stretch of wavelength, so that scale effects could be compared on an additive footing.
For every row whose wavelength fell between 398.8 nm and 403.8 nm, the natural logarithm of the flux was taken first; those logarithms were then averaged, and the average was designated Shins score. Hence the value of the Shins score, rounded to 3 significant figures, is 2.19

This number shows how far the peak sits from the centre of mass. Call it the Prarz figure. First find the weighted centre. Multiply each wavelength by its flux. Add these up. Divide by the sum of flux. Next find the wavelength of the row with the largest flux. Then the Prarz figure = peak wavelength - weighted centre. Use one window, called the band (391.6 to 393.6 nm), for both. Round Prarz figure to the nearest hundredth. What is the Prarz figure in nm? -0.90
